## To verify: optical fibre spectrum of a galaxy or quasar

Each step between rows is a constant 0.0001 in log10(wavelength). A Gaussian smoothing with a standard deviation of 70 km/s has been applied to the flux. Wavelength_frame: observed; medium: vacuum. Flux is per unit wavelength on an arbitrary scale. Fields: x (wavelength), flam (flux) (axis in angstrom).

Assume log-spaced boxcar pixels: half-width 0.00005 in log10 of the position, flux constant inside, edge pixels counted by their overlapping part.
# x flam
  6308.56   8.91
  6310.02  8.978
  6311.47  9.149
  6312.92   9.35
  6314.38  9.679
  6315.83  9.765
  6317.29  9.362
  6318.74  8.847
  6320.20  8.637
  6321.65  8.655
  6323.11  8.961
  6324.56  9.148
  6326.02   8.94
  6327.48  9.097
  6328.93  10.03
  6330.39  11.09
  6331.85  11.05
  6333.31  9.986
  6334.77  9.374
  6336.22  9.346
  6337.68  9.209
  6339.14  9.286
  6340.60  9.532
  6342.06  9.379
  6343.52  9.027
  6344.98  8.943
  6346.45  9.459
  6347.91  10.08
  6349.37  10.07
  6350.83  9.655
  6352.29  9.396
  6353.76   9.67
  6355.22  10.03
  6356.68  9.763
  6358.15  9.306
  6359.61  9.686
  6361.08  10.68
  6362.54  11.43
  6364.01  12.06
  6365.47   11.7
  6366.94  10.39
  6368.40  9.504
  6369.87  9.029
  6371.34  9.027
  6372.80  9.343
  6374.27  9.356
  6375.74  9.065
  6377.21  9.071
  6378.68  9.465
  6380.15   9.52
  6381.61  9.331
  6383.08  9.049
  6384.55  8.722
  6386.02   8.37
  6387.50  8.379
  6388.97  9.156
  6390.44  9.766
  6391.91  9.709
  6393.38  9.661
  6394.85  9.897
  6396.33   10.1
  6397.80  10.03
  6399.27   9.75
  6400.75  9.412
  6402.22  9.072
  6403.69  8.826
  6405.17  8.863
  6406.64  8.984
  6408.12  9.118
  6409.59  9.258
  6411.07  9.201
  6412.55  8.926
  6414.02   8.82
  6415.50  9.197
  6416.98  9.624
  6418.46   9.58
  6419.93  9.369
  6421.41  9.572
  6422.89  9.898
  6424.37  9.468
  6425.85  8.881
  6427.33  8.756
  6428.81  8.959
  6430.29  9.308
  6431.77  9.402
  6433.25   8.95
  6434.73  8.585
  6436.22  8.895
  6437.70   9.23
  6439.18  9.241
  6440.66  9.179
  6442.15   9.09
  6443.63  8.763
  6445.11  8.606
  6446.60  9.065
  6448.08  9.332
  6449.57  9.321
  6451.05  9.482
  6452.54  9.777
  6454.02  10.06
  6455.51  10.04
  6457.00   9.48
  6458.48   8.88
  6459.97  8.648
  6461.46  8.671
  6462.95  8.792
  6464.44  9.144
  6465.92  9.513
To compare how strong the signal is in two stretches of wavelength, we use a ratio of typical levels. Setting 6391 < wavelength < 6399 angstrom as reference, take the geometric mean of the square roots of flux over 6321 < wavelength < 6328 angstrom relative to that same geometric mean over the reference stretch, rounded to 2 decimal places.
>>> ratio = 0.95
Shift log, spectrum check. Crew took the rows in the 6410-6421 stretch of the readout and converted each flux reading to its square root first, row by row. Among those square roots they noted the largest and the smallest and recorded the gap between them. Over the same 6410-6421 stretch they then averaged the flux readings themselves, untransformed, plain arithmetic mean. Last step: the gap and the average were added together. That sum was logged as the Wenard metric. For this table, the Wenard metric 9.4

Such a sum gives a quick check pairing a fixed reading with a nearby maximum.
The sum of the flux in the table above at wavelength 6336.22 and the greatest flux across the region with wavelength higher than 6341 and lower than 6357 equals 19.4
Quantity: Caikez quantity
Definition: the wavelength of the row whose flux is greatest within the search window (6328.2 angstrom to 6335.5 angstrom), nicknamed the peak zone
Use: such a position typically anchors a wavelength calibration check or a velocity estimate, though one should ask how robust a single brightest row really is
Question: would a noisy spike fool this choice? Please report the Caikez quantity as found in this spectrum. 6330.39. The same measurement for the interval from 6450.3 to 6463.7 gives 6454.02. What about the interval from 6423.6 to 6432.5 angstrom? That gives 6424.37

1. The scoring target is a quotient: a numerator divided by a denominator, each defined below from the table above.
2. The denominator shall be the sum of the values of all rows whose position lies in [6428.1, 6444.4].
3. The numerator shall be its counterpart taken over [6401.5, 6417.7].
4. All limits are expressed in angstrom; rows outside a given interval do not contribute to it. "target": 1.00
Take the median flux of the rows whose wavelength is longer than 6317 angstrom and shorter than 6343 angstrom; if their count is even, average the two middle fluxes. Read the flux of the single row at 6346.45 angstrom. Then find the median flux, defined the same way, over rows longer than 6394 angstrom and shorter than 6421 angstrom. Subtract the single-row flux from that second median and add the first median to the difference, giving 9.1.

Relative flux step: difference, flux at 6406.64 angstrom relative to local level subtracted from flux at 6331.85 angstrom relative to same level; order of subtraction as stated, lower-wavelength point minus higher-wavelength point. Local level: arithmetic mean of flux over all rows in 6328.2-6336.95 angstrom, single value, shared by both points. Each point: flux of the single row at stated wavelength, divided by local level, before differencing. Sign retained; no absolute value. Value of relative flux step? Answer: 0.20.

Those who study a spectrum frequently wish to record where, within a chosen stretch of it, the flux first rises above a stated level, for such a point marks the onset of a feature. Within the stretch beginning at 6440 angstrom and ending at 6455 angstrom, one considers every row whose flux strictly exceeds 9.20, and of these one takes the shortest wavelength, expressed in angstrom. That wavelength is 6448.08 angstrom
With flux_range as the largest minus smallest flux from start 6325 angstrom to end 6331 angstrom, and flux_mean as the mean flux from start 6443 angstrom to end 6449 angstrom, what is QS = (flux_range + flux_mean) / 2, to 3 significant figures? 5.55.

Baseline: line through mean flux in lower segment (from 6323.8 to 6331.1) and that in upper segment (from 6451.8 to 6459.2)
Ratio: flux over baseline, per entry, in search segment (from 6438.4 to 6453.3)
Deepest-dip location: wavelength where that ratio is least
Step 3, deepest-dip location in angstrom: 6445.11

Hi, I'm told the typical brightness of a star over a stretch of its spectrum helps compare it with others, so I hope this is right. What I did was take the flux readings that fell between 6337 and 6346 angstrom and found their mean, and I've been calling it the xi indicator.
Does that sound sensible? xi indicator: 9.2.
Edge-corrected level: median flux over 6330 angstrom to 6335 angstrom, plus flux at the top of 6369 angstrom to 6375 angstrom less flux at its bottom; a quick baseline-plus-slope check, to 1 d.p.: 10.8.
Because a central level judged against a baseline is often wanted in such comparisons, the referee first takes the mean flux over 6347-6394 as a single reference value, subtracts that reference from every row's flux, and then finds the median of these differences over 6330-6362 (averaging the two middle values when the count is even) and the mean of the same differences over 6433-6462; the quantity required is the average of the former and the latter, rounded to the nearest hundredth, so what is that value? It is -0.29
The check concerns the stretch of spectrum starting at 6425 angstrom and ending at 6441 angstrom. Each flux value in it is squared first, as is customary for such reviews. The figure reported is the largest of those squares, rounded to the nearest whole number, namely 88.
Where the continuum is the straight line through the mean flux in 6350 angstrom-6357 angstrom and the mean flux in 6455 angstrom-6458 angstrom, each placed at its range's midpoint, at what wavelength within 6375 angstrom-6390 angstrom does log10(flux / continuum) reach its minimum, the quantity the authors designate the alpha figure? 6386.02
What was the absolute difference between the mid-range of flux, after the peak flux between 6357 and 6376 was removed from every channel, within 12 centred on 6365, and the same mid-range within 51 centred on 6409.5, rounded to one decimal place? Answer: 1.3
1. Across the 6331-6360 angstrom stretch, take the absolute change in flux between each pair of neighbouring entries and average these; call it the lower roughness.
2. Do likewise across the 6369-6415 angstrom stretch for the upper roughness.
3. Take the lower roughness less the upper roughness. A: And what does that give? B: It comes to 0.12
